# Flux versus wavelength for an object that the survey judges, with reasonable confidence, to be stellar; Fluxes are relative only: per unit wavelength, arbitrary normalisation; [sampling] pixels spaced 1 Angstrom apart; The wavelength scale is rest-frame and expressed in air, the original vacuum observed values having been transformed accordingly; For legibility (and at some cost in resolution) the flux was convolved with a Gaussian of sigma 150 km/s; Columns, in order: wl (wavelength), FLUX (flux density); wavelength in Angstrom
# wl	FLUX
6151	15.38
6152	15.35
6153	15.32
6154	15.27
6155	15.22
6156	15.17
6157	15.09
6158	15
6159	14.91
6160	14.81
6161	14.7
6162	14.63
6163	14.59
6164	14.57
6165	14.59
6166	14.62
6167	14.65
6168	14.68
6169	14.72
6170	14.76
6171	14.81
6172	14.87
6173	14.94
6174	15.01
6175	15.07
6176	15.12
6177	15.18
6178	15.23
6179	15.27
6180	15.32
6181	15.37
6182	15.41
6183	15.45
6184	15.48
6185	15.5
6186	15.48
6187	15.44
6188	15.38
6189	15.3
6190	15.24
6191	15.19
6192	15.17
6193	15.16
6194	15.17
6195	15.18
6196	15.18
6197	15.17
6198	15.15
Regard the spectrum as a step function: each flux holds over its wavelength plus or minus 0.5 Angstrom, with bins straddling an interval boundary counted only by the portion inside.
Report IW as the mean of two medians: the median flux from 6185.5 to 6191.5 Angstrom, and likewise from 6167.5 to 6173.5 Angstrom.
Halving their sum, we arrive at 15.1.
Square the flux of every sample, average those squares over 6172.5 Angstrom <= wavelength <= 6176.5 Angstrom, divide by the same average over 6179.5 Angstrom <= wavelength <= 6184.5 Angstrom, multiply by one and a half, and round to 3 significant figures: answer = 1.43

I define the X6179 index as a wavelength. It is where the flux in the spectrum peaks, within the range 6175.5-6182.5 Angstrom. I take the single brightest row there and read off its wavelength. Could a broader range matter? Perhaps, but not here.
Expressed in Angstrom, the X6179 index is 6182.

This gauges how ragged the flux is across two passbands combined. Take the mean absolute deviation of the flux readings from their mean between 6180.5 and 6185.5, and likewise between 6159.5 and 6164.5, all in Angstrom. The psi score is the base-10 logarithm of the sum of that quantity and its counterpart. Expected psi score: -0.93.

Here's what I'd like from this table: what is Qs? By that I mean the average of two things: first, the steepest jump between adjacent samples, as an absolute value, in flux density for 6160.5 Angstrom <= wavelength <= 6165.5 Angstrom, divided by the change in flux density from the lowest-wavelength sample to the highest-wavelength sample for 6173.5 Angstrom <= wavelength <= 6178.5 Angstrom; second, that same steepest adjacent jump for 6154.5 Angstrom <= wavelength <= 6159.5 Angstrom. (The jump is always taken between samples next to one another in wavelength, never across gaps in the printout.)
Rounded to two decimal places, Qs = 0.20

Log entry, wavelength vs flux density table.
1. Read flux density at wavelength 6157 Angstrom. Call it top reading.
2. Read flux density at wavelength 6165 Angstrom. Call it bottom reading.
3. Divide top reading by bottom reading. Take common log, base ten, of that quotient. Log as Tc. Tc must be 0.015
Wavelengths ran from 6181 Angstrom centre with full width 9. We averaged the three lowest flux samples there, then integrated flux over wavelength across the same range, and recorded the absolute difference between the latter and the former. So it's 123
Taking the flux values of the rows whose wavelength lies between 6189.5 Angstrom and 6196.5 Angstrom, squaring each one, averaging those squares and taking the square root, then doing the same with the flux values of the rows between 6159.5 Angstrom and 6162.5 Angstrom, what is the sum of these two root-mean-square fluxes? 29.9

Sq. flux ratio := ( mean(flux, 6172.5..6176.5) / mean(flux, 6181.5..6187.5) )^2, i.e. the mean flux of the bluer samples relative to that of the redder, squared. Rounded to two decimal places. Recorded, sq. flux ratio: 0.95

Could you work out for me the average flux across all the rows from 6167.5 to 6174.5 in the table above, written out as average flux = 14.8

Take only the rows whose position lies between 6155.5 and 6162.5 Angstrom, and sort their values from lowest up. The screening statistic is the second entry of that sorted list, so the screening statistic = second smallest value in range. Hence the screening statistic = 14.7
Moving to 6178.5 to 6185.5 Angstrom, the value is 15.32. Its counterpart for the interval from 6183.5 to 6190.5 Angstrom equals 15.3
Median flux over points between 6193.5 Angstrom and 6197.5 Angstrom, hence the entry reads 15.2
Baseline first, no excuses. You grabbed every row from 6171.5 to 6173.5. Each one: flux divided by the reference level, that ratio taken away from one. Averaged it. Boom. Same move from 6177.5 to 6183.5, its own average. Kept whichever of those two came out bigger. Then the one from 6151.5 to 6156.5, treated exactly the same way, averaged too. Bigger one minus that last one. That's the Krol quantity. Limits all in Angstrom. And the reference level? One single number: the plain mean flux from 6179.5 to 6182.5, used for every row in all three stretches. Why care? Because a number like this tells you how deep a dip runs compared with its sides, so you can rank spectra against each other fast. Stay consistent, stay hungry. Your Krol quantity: 0.023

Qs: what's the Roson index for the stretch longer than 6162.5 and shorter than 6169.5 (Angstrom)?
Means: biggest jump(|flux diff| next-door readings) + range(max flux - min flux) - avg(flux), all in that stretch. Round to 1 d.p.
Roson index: -14.4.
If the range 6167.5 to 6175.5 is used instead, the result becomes -14.4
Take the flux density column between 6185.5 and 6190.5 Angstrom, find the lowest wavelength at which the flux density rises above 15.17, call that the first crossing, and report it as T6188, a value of 6186 Angstrom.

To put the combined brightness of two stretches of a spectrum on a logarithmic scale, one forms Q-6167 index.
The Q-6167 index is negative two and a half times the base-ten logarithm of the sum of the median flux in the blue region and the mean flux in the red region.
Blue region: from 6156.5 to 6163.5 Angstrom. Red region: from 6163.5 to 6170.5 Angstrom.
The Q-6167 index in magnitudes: -3.67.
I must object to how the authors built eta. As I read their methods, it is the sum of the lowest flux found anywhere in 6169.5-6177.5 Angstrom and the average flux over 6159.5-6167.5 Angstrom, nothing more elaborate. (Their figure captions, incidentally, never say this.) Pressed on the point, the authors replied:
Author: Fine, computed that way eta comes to 29.4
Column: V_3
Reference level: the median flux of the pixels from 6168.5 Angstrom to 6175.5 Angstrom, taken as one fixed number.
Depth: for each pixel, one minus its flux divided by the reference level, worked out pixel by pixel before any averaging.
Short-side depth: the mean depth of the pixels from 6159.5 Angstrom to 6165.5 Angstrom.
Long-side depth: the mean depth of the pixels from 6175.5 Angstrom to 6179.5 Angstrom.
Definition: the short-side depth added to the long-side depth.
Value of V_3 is -0.007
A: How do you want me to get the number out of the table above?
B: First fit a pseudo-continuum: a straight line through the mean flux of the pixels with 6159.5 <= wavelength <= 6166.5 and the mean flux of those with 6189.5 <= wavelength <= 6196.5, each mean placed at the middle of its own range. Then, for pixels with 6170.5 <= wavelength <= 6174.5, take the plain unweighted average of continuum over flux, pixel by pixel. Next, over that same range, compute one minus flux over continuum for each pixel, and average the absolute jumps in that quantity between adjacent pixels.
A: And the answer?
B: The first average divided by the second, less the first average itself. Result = 302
